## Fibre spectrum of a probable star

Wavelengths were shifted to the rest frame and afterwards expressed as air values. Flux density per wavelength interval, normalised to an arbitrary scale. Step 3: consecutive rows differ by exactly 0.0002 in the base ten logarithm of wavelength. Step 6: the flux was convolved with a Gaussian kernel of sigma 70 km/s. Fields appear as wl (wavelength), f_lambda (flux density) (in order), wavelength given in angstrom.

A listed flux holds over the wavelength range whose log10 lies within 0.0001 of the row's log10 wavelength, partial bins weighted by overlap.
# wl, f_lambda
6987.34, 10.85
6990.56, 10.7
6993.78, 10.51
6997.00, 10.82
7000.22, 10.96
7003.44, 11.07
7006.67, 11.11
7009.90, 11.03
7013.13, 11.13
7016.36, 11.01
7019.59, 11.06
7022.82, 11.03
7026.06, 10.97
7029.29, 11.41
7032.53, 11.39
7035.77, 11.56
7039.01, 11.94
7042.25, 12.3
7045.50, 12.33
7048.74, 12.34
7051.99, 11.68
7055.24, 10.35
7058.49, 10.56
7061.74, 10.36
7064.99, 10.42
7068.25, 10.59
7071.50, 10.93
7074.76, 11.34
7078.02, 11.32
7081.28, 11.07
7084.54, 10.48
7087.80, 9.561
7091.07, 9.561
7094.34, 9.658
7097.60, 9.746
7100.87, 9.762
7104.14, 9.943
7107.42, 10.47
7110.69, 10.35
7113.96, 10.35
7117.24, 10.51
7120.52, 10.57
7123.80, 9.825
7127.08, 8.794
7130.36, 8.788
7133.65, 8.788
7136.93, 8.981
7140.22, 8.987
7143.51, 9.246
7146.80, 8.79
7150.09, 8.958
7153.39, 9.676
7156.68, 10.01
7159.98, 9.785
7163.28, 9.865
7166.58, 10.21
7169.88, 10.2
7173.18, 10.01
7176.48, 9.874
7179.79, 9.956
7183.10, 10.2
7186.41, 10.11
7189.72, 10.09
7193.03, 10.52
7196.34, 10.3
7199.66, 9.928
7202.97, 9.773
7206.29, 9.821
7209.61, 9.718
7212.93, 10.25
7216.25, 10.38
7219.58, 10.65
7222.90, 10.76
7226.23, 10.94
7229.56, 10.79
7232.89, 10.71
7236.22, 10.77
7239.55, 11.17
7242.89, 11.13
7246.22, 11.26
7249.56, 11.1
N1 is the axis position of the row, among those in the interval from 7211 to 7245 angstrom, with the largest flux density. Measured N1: 7239.55 angstrom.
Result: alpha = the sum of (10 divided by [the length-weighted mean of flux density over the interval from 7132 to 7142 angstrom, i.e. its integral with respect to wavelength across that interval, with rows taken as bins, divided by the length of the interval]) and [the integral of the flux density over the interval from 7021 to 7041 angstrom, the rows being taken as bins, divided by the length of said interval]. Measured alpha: 12.5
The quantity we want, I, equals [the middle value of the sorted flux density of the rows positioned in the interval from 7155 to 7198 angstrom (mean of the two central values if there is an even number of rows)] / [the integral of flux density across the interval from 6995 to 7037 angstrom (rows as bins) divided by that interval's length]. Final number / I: 0.91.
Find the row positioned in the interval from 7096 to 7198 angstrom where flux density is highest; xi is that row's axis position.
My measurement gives 7120.52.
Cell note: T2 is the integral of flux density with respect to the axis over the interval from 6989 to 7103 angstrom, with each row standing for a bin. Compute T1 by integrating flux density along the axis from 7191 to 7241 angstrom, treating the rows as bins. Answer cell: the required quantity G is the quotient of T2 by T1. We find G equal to 2.4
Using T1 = 521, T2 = 1244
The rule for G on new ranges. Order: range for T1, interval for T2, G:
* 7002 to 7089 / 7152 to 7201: 0.5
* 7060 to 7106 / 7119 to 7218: 2.0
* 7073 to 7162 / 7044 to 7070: 0.3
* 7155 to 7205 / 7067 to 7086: 0.4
